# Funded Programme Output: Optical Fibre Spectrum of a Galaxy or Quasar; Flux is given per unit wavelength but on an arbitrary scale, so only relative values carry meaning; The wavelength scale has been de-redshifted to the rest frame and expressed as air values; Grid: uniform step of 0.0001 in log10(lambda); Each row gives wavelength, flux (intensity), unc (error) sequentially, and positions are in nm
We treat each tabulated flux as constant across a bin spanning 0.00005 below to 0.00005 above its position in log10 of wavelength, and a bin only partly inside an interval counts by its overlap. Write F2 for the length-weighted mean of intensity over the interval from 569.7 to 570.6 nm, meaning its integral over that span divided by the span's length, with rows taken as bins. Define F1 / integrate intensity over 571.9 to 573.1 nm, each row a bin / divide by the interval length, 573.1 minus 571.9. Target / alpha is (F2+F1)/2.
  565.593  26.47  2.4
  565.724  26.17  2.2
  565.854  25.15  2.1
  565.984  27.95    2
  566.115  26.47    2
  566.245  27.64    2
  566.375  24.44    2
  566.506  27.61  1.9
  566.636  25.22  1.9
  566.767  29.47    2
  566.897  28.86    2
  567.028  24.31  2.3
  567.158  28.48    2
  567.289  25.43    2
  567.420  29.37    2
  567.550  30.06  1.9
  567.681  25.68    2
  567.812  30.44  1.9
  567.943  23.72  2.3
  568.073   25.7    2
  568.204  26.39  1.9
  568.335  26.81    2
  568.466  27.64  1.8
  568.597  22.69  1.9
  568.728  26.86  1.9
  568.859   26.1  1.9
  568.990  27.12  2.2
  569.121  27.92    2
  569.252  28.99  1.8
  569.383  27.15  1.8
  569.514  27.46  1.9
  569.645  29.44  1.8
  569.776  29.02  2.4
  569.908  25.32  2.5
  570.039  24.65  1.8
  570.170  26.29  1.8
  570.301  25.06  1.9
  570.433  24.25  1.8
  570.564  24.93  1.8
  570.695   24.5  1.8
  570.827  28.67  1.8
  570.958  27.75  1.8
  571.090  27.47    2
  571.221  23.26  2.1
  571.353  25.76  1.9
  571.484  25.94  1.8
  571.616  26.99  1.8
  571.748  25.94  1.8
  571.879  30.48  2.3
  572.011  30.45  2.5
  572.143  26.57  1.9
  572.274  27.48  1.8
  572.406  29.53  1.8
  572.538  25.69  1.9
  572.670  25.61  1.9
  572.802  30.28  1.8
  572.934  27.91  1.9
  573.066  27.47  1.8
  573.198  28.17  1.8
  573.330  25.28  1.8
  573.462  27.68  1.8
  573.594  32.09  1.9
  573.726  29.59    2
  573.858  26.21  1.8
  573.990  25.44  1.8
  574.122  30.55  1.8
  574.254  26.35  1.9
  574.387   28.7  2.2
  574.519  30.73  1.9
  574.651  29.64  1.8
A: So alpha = 26.8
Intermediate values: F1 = 28.0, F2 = 25.7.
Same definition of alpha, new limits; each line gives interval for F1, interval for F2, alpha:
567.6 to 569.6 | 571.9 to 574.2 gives 27.4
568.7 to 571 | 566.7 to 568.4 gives 27.0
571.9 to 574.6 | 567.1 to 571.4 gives 27.4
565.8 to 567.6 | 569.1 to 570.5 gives 27.0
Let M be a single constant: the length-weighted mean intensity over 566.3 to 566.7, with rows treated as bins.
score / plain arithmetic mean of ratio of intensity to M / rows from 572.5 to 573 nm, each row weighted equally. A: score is 1.06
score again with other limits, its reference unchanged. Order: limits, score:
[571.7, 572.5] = 1.10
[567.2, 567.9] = 1.09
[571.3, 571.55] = 1.00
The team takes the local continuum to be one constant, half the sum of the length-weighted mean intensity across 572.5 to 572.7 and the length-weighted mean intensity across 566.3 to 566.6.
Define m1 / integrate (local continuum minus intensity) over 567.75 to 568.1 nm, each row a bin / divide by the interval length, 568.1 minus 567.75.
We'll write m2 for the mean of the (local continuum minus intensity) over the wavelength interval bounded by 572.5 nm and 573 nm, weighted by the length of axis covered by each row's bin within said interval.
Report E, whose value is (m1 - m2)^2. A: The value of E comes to 0.61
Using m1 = -0.9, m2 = -1.6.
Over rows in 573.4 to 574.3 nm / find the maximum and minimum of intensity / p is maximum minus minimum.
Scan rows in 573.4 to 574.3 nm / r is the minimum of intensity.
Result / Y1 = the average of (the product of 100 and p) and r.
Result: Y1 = 345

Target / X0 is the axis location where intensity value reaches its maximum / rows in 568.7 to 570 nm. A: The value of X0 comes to 569.645 nm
